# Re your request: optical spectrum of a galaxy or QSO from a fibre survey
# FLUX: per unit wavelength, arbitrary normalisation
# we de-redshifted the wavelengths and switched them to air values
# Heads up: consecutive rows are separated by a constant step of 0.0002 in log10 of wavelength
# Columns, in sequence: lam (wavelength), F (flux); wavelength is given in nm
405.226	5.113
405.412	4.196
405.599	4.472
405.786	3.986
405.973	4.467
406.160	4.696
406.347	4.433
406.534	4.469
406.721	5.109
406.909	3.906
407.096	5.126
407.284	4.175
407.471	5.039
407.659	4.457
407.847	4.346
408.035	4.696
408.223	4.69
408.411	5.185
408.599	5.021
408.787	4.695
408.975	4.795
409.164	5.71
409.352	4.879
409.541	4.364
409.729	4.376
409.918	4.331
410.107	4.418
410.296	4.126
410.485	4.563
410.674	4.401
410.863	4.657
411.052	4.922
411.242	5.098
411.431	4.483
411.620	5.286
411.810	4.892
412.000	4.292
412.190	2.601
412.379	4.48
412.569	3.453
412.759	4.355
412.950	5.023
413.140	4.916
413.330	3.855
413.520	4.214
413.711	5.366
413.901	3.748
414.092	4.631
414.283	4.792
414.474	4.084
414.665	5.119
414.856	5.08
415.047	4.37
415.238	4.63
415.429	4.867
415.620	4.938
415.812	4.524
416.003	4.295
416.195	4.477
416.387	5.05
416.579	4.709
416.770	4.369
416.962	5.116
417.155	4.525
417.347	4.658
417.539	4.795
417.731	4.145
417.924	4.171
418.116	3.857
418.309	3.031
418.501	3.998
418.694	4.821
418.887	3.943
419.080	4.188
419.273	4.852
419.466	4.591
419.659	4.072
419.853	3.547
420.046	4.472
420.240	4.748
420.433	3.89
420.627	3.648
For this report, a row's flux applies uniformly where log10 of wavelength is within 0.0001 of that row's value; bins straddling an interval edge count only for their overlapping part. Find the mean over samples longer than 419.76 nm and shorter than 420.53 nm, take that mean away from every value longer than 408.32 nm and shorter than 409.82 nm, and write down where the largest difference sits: 409.164 nm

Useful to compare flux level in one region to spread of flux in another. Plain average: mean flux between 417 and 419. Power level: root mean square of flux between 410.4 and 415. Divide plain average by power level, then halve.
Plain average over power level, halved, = 0.46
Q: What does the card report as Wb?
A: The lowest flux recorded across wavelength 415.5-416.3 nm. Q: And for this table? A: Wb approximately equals 4.295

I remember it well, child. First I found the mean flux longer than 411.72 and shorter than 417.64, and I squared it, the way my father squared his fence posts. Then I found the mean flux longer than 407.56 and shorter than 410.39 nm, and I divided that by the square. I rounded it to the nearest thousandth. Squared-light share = 0.228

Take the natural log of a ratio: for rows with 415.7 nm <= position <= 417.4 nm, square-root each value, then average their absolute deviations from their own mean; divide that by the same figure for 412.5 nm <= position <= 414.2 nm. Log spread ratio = -0.9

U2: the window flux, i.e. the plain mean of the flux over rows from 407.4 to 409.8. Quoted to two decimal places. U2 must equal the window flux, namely 4.79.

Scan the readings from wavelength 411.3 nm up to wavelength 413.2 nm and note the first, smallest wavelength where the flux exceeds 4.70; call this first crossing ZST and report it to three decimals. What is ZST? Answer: 411.620 nm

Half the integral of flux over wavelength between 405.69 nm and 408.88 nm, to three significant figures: 7.36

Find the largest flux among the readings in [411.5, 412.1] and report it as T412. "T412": 5.286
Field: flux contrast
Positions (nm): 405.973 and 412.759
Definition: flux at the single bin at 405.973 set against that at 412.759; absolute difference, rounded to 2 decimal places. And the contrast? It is 0.11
